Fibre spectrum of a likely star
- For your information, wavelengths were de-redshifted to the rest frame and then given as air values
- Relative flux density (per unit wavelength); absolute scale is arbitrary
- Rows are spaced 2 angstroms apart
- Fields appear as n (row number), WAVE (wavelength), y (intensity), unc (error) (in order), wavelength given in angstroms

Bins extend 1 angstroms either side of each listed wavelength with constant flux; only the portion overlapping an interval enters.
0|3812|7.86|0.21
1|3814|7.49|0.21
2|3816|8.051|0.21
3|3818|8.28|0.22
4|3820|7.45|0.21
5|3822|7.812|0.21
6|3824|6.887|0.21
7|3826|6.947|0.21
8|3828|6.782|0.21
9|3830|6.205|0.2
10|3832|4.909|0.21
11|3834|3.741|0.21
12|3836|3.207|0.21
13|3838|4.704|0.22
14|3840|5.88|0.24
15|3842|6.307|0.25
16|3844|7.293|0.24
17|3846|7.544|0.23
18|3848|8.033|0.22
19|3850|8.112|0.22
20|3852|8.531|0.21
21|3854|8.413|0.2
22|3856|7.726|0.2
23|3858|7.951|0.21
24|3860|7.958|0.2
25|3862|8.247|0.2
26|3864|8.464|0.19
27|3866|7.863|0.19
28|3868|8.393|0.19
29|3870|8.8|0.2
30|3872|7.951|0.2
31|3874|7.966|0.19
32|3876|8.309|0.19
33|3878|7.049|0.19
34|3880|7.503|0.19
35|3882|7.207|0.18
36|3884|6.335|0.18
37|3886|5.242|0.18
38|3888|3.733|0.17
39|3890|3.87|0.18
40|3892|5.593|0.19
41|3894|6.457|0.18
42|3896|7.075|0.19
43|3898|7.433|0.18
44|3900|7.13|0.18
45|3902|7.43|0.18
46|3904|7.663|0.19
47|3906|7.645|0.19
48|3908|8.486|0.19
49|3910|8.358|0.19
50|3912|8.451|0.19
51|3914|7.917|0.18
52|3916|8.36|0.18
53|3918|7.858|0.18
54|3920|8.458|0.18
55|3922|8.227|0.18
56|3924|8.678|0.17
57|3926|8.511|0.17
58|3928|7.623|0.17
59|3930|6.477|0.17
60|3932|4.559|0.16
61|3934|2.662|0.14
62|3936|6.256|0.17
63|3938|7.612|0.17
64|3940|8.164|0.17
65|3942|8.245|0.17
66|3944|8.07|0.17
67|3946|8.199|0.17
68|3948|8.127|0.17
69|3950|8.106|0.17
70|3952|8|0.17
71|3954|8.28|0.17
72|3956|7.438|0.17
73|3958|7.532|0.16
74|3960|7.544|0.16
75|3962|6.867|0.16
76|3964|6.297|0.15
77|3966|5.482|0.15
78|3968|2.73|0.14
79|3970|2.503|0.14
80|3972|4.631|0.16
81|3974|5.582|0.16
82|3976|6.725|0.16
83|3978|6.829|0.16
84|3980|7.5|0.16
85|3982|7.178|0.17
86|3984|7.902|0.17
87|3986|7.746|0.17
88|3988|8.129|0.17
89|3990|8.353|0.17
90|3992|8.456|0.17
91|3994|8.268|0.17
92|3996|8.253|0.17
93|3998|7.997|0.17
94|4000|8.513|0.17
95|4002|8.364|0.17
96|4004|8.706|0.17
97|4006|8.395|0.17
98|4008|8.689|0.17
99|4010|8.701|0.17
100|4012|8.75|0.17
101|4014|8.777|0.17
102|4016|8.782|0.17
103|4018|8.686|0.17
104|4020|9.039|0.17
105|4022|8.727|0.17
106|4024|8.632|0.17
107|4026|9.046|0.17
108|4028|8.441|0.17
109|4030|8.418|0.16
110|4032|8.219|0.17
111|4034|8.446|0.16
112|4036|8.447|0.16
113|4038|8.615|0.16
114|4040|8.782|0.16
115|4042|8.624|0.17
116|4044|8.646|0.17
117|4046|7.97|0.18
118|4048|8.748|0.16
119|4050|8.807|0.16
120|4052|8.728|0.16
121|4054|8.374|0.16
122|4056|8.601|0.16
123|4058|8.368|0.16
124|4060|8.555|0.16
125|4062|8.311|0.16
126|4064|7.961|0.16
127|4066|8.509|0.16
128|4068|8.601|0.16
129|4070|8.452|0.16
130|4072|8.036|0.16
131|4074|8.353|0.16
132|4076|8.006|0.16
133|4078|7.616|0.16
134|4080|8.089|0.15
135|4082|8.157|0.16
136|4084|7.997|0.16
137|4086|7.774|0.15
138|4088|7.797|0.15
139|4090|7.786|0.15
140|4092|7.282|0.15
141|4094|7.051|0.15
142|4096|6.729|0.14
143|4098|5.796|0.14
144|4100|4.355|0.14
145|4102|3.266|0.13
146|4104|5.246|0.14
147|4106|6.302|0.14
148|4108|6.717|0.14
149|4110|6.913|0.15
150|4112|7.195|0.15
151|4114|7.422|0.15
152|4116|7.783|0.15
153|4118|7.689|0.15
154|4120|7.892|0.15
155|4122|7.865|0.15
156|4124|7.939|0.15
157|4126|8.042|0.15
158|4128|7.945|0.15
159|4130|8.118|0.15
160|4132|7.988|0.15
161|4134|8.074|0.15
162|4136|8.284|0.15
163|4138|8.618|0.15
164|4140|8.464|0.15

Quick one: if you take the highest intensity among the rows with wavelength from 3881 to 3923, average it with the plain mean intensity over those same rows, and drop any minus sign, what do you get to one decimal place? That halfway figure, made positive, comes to 7.8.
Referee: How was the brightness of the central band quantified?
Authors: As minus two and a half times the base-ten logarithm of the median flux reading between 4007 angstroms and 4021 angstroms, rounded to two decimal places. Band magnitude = -2.36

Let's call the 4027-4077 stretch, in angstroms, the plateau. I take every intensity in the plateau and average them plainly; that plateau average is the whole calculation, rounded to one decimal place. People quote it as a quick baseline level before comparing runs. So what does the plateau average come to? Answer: 8.4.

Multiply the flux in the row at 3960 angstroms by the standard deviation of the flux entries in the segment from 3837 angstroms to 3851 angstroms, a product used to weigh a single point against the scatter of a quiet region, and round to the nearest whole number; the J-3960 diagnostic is 9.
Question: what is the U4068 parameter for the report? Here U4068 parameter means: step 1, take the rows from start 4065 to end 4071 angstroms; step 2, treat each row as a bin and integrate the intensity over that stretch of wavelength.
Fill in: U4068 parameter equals 51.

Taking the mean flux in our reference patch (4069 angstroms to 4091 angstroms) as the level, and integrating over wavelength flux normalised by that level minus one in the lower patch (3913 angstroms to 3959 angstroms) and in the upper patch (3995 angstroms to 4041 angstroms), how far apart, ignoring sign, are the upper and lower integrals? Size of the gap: 6.0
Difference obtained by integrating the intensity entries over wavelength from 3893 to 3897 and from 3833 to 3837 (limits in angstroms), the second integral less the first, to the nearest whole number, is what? -13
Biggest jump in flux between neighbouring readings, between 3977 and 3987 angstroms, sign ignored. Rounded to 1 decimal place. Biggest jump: 0.7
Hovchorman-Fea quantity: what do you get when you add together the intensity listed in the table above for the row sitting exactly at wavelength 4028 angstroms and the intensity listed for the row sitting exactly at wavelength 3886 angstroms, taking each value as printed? 13.7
